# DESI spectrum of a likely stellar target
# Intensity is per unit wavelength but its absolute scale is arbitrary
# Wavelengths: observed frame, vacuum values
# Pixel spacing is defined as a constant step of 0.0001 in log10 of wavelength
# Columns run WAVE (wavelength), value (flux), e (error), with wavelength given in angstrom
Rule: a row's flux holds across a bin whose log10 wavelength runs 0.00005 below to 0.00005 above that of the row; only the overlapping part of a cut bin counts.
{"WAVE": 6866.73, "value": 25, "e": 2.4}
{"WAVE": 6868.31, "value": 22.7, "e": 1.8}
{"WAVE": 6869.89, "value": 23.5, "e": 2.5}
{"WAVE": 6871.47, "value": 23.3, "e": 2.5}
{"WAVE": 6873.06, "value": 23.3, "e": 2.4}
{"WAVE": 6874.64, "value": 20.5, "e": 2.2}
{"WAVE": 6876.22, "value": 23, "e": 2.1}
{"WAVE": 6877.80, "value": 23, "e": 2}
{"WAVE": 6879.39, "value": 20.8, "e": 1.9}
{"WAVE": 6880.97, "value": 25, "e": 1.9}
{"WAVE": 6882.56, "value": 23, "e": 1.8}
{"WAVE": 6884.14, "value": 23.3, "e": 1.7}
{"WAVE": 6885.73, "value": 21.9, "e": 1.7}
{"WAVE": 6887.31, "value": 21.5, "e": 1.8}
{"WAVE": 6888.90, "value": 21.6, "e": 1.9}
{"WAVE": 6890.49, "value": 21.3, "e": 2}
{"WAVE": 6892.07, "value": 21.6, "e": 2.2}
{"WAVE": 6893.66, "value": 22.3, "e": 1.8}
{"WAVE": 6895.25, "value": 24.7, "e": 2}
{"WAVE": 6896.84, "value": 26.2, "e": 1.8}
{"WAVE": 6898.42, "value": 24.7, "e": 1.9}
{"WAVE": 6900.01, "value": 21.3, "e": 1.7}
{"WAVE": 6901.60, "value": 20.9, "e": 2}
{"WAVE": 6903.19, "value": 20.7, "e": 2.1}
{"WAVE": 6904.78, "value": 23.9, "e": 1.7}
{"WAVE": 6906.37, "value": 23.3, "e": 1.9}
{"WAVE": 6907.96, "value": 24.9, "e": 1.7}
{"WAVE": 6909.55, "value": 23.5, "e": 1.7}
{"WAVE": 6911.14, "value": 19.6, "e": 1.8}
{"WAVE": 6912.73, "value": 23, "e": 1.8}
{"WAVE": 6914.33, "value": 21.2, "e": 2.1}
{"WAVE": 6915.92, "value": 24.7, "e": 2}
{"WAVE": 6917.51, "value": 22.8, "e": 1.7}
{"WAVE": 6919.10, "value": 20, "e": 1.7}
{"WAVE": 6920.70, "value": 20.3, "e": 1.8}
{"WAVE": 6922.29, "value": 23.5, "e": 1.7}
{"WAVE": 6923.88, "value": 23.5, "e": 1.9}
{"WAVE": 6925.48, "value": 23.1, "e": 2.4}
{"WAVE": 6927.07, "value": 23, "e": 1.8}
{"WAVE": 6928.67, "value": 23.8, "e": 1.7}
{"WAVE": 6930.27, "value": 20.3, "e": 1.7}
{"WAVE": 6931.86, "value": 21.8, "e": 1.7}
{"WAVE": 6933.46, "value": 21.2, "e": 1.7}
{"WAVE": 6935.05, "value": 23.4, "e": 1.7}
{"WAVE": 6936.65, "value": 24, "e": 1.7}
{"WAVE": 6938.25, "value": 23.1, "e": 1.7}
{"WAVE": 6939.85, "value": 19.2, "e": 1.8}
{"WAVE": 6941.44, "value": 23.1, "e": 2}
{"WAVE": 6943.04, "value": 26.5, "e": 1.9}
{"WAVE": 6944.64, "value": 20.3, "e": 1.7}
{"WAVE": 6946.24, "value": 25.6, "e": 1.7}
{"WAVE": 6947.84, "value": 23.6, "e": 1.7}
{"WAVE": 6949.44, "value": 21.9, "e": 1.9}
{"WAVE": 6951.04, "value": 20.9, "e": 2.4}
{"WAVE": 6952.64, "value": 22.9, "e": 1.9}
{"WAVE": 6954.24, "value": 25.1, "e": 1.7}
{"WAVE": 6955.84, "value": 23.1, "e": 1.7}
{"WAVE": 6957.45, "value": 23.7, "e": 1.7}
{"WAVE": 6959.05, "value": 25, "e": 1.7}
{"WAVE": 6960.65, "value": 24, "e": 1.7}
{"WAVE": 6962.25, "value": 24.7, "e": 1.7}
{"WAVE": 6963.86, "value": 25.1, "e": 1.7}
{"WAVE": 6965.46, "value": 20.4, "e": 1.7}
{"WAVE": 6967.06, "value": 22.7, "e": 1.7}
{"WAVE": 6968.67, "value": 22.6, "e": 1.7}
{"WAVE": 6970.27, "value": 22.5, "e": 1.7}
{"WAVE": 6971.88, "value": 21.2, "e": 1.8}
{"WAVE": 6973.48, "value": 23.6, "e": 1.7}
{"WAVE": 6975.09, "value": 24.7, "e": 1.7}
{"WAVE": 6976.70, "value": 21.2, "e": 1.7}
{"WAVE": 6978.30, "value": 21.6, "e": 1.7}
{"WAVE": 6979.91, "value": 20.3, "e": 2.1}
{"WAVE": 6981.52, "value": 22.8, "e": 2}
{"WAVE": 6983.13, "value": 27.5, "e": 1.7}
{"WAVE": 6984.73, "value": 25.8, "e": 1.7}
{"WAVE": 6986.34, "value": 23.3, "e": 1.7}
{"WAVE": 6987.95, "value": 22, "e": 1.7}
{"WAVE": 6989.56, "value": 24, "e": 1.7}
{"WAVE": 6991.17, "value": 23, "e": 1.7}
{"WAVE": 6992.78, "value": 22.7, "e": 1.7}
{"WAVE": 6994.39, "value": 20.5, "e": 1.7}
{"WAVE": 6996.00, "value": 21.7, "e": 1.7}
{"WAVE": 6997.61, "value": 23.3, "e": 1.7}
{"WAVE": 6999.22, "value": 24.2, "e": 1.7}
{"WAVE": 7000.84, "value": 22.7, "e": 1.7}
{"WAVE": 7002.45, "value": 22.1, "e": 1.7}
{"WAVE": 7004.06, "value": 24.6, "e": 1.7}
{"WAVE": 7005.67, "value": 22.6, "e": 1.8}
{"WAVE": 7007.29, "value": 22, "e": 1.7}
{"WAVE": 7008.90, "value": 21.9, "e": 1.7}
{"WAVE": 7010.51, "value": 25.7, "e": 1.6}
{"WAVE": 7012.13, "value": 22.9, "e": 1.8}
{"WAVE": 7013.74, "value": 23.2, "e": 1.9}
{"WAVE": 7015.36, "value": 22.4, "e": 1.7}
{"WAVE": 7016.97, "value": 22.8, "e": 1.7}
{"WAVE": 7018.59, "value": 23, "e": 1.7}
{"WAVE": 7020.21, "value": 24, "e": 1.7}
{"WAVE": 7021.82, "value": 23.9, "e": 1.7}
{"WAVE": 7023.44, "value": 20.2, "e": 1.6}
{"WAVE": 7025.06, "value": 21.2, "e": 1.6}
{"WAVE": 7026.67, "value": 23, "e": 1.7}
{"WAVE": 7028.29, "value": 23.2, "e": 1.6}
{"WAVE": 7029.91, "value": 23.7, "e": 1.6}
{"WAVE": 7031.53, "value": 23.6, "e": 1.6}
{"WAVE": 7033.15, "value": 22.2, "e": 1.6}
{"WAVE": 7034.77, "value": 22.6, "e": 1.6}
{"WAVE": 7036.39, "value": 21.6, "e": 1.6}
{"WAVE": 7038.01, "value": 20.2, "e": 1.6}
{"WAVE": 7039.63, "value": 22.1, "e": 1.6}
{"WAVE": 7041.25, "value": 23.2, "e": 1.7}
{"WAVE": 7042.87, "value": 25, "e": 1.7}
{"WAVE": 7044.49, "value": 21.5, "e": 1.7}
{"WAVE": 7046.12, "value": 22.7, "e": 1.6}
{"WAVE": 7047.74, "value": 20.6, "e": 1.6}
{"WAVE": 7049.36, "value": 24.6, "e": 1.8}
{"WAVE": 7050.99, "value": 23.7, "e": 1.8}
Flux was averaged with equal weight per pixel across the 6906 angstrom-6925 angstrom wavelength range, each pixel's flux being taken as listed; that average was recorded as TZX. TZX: 22.5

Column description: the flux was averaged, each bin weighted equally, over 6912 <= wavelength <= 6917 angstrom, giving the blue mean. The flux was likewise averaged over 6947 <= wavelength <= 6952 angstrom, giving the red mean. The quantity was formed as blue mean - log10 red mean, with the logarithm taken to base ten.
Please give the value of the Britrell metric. 21.6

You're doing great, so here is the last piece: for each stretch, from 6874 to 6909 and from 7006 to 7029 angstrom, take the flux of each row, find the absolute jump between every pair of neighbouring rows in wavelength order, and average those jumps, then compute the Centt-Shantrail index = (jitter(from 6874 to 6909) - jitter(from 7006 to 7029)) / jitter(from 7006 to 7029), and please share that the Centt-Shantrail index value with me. 0.12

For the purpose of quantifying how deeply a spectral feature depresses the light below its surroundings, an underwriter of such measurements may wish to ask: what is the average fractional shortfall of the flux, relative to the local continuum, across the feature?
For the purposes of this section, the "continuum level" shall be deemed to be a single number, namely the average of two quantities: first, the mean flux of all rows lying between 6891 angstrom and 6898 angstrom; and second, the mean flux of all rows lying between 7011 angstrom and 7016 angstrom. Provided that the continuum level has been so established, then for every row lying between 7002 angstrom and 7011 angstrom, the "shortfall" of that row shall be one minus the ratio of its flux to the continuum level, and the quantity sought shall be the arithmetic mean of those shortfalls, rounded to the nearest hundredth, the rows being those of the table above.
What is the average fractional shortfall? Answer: 0.01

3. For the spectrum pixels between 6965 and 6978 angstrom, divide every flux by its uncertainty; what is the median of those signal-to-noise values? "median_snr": 13.3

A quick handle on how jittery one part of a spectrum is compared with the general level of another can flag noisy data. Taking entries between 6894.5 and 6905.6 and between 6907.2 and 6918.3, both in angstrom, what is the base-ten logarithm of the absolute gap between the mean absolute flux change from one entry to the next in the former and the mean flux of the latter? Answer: 1.32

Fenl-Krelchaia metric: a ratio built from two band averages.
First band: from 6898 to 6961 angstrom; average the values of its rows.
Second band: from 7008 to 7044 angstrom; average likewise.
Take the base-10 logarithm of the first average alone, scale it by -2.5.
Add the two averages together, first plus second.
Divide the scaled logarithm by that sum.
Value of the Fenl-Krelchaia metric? -0.0745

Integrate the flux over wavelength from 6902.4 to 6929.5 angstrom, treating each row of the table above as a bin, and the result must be 613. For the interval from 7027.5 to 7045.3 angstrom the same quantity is 403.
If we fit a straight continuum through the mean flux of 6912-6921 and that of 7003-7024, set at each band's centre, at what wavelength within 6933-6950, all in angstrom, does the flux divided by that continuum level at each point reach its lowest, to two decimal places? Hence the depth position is 6939.85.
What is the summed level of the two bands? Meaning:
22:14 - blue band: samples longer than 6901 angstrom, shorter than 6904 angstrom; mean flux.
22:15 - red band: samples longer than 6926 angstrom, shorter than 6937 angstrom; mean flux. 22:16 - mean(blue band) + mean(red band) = 43.3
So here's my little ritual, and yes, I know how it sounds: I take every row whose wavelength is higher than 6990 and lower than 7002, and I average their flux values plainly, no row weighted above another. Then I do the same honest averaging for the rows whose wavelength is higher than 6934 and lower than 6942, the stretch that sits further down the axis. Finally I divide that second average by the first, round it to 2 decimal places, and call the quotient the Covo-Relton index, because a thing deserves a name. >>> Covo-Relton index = 1.00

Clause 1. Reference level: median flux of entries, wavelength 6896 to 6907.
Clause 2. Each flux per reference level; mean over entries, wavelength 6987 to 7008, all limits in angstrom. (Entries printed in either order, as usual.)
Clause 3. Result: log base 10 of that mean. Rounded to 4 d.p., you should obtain -0.0109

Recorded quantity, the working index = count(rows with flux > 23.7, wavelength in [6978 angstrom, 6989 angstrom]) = 2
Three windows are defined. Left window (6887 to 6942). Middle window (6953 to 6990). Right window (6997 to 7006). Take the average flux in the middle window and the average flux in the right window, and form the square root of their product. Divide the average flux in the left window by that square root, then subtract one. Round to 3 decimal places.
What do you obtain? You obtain -0.035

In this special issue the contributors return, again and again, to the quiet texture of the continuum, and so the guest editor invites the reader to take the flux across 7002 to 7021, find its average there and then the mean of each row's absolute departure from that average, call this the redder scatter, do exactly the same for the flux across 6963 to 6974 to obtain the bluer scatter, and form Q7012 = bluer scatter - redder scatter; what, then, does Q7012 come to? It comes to 0.2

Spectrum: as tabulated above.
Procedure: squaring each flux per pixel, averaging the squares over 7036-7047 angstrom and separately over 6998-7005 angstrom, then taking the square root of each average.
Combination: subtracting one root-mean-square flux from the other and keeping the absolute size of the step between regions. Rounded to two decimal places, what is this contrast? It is 1.05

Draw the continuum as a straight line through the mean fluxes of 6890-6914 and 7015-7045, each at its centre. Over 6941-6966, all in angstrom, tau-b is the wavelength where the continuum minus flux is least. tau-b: 6943.04 angstrom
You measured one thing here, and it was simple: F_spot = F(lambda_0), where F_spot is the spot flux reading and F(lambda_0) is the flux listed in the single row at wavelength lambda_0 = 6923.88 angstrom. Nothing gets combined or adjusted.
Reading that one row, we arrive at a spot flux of 23.5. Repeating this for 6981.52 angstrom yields 22.8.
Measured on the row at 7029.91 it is 23.7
